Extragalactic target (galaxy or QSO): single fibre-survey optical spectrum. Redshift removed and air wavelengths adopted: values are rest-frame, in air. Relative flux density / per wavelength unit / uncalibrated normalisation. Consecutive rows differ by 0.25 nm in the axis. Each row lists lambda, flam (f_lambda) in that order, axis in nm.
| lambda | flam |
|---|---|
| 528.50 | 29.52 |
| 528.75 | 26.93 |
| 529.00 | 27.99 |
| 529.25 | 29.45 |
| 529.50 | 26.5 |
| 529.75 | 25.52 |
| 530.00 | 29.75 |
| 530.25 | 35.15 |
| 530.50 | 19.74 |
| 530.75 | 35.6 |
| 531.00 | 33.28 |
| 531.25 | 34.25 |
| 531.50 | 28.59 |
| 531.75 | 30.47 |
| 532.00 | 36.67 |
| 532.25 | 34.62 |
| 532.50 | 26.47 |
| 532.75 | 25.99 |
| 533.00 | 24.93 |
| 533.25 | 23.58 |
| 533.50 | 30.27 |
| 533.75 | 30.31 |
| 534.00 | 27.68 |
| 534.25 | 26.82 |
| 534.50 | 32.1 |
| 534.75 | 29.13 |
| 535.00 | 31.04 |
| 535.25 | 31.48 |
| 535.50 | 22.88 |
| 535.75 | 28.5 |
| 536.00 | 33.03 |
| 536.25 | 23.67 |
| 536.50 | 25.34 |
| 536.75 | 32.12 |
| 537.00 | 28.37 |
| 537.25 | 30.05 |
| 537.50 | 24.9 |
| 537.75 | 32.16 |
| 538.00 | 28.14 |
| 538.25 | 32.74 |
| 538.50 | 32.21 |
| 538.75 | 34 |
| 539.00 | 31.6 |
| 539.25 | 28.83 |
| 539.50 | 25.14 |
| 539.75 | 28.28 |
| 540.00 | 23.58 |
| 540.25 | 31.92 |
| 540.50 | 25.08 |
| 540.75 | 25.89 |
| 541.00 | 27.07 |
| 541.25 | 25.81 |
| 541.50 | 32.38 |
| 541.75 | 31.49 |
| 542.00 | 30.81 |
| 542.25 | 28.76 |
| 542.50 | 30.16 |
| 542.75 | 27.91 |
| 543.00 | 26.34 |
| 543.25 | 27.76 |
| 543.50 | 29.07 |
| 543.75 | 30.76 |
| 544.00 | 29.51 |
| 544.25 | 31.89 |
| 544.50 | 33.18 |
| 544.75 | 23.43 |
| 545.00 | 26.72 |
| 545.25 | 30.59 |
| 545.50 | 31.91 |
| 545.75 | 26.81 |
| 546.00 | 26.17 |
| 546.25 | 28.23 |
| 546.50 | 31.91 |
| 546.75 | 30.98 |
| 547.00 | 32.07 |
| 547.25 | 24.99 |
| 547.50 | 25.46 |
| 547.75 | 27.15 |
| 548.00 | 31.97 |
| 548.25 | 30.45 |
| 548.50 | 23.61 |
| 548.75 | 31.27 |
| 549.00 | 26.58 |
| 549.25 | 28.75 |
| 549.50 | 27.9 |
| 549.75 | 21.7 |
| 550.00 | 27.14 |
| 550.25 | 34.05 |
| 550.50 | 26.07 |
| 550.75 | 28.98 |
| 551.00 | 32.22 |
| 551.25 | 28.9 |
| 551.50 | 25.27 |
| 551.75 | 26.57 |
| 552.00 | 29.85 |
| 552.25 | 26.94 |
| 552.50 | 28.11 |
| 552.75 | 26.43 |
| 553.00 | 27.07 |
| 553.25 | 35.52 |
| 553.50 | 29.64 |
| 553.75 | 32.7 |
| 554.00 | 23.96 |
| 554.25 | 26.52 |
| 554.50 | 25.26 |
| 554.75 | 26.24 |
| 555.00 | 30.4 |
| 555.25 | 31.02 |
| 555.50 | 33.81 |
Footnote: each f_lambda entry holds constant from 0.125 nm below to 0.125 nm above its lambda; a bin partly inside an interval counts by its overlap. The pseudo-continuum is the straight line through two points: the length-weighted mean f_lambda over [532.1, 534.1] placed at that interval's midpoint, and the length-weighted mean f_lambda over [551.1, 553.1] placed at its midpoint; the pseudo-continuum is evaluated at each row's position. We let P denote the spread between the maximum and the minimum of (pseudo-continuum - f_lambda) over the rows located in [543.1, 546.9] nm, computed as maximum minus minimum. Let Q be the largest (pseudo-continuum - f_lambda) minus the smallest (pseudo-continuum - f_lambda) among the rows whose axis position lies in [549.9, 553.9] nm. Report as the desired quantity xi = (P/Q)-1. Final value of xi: -0.06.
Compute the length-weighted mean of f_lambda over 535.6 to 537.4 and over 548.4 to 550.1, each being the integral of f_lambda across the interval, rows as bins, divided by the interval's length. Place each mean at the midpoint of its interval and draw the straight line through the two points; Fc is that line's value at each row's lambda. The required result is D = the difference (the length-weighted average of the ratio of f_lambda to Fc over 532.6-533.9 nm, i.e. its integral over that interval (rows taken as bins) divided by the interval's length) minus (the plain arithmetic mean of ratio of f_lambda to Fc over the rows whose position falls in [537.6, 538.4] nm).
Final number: -0.16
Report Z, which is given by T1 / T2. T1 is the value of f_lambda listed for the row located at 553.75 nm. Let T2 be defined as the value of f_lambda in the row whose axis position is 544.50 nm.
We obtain 0.99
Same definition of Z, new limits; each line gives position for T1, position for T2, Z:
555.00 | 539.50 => 1.21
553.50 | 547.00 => 0.92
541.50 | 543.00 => 1.23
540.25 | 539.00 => 1.01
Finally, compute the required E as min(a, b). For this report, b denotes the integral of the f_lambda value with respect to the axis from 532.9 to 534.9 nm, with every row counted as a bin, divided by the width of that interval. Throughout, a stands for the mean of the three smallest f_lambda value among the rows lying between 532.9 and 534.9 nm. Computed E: 25.1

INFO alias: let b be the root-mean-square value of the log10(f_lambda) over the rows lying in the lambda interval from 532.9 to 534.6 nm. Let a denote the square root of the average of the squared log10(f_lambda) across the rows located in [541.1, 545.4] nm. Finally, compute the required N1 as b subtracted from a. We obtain 0.019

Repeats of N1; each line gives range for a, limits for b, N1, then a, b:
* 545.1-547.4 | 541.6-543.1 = 0.000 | 1.47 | 1.47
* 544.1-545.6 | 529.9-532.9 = -0.016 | 1.47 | 1.49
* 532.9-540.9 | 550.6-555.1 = 0.003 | 1.45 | 1.45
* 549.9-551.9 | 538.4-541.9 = -0.002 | 1.46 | 1.46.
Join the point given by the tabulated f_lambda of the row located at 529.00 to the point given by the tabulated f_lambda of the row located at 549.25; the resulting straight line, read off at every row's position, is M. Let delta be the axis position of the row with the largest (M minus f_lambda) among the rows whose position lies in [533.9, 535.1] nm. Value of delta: 534.25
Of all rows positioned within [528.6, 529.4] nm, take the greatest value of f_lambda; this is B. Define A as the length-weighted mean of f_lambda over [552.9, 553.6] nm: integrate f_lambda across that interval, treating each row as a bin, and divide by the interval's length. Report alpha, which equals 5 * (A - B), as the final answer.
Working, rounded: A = 30.9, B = 29.45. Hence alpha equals 7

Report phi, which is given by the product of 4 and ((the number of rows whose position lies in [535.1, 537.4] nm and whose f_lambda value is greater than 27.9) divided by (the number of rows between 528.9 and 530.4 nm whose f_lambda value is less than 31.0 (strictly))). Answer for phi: 4.8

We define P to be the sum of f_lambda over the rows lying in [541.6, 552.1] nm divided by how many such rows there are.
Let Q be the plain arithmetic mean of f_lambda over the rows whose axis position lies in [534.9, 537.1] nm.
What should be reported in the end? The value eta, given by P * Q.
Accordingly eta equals 818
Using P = 28.7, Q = 28.5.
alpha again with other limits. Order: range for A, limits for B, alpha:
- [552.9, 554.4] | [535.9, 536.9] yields -19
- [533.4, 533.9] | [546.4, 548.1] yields -10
